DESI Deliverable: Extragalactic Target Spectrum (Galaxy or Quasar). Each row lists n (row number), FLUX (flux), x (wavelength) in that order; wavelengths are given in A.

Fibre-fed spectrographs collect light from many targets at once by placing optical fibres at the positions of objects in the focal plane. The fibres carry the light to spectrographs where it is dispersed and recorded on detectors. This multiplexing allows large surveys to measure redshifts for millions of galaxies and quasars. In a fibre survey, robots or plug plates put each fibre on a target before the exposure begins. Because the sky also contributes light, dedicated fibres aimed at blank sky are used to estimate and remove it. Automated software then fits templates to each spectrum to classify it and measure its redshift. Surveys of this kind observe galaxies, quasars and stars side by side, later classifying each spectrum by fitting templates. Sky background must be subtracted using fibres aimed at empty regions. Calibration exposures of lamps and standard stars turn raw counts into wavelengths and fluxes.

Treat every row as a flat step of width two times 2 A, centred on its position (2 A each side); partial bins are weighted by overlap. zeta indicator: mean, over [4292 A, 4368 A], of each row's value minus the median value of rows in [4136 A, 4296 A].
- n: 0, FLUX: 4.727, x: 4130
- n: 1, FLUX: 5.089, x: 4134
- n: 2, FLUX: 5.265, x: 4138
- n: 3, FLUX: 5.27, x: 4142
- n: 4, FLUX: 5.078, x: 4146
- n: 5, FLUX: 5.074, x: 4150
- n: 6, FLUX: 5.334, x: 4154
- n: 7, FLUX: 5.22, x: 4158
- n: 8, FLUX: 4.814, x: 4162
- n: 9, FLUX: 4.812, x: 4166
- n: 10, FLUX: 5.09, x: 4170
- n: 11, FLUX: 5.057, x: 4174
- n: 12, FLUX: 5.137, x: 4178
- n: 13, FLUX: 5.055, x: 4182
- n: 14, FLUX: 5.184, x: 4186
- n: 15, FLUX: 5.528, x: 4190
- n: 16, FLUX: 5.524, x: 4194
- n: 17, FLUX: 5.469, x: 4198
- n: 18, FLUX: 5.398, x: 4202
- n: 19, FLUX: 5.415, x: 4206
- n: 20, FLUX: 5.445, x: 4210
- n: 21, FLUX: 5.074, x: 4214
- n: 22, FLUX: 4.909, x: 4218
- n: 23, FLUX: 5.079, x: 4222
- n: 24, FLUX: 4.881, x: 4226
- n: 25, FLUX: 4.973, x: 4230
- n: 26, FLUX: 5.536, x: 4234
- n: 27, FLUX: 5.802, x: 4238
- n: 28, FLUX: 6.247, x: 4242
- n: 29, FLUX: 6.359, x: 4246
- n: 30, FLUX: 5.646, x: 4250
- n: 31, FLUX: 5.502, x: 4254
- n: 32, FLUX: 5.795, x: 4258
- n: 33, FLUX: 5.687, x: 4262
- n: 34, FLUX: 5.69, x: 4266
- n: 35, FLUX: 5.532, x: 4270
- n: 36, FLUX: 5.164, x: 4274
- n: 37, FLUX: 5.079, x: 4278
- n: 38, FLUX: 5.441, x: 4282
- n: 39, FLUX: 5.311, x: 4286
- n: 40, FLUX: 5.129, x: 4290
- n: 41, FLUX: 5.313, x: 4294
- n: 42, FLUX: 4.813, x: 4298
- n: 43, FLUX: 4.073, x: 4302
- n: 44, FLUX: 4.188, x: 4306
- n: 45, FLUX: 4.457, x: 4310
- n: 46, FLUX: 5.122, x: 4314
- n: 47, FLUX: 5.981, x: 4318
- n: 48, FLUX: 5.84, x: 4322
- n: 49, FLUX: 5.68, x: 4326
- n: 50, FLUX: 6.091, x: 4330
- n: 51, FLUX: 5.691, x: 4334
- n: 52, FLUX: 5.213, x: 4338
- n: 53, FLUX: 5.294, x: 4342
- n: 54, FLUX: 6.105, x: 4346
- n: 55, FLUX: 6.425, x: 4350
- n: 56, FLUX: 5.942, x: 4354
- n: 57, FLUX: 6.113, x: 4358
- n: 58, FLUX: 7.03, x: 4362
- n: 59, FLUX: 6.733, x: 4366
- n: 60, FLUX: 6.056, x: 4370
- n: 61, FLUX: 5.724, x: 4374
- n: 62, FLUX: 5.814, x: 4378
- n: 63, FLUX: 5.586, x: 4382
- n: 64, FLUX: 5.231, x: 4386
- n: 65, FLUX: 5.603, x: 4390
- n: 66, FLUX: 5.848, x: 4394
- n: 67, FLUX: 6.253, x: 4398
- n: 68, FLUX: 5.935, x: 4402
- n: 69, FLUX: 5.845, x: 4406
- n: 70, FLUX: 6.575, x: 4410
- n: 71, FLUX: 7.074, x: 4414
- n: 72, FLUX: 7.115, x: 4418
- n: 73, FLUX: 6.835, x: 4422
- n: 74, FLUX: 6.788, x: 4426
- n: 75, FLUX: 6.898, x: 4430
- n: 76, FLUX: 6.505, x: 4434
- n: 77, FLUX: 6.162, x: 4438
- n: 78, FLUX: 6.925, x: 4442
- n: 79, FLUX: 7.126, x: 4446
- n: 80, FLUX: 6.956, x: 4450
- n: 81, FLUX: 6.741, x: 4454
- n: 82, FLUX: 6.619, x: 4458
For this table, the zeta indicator 0.29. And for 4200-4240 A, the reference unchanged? -0.04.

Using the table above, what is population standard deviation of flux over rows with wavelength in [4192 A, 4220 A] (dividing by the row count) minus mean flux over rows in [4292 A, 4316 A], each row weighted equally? -4.4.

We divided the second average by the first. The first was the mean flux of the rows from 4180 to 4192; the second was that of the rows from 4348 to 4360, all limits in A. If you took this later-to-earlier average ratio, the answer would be 1.17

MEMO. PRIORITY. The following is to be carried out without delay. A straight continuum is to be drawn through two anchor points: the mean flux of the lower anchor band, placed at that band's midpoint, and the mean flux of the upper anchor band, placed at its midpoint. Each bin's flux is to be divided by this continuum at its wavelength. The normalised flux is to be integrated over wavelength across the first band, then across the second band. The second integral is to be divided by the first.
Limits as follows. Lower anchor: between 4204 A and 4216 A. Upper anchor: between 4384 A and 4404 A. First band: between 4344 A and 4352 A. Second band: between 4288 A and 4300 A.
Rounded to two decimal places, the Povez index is 1.25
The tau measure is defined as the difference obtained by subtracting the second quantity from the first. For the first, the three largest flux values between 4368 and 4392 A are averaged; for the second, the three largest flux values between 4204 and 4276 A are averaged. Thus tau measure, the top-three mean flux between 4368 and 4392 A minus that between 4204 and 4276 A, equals -0.27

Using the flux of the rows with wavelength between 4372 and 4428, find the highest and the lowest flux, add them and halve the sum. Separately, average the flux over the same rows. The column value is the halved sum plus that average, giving 12.3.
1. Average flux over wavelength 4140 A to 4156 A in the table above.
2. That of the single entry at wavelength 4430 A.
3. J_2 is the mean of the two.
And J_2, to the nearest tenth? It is 6.0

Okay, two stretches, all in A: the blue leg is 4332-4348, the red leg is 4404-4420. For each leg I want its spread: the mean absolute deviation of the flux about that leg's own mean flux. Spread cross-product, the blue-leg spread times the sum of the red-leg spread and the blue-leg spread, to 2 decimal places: 0.25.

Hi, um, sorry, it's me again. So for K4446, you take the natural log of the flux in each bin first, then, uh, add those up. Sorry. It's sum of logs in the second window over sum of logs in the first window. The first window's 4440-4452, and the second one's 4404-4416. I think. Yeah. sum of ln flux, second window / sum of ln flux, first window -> 0.96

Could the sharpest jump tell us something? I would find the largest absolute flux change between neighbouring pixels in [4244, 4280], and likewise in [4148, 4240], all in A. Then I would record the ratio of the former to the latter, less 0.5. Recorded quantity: 0.8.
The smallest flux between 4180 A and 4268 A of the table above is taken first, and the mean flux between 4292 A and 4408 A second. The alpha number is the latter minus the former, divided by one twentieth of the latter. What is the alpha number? 2.7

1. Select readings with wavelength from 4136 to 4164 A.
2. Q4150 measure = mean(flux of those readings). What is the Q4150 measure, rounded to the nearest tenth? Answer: 5.2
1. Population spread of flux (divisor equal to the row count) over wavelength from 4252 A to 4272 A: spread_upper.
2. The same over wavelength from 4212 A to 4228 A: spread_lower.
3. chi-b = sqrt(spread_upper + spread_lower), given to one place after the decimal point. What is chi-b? 0.4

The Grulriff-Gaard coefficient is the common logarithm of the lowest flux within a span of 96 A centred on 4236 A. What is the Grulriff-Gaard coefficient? 0.69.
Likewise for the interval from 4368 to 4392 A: 0.72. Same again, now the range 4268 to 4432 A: 0.61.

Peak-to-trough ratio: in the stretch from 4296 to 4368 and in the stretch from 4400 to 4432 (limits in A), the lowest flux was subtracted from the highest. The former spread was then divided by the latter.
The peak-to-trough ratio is 2.3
